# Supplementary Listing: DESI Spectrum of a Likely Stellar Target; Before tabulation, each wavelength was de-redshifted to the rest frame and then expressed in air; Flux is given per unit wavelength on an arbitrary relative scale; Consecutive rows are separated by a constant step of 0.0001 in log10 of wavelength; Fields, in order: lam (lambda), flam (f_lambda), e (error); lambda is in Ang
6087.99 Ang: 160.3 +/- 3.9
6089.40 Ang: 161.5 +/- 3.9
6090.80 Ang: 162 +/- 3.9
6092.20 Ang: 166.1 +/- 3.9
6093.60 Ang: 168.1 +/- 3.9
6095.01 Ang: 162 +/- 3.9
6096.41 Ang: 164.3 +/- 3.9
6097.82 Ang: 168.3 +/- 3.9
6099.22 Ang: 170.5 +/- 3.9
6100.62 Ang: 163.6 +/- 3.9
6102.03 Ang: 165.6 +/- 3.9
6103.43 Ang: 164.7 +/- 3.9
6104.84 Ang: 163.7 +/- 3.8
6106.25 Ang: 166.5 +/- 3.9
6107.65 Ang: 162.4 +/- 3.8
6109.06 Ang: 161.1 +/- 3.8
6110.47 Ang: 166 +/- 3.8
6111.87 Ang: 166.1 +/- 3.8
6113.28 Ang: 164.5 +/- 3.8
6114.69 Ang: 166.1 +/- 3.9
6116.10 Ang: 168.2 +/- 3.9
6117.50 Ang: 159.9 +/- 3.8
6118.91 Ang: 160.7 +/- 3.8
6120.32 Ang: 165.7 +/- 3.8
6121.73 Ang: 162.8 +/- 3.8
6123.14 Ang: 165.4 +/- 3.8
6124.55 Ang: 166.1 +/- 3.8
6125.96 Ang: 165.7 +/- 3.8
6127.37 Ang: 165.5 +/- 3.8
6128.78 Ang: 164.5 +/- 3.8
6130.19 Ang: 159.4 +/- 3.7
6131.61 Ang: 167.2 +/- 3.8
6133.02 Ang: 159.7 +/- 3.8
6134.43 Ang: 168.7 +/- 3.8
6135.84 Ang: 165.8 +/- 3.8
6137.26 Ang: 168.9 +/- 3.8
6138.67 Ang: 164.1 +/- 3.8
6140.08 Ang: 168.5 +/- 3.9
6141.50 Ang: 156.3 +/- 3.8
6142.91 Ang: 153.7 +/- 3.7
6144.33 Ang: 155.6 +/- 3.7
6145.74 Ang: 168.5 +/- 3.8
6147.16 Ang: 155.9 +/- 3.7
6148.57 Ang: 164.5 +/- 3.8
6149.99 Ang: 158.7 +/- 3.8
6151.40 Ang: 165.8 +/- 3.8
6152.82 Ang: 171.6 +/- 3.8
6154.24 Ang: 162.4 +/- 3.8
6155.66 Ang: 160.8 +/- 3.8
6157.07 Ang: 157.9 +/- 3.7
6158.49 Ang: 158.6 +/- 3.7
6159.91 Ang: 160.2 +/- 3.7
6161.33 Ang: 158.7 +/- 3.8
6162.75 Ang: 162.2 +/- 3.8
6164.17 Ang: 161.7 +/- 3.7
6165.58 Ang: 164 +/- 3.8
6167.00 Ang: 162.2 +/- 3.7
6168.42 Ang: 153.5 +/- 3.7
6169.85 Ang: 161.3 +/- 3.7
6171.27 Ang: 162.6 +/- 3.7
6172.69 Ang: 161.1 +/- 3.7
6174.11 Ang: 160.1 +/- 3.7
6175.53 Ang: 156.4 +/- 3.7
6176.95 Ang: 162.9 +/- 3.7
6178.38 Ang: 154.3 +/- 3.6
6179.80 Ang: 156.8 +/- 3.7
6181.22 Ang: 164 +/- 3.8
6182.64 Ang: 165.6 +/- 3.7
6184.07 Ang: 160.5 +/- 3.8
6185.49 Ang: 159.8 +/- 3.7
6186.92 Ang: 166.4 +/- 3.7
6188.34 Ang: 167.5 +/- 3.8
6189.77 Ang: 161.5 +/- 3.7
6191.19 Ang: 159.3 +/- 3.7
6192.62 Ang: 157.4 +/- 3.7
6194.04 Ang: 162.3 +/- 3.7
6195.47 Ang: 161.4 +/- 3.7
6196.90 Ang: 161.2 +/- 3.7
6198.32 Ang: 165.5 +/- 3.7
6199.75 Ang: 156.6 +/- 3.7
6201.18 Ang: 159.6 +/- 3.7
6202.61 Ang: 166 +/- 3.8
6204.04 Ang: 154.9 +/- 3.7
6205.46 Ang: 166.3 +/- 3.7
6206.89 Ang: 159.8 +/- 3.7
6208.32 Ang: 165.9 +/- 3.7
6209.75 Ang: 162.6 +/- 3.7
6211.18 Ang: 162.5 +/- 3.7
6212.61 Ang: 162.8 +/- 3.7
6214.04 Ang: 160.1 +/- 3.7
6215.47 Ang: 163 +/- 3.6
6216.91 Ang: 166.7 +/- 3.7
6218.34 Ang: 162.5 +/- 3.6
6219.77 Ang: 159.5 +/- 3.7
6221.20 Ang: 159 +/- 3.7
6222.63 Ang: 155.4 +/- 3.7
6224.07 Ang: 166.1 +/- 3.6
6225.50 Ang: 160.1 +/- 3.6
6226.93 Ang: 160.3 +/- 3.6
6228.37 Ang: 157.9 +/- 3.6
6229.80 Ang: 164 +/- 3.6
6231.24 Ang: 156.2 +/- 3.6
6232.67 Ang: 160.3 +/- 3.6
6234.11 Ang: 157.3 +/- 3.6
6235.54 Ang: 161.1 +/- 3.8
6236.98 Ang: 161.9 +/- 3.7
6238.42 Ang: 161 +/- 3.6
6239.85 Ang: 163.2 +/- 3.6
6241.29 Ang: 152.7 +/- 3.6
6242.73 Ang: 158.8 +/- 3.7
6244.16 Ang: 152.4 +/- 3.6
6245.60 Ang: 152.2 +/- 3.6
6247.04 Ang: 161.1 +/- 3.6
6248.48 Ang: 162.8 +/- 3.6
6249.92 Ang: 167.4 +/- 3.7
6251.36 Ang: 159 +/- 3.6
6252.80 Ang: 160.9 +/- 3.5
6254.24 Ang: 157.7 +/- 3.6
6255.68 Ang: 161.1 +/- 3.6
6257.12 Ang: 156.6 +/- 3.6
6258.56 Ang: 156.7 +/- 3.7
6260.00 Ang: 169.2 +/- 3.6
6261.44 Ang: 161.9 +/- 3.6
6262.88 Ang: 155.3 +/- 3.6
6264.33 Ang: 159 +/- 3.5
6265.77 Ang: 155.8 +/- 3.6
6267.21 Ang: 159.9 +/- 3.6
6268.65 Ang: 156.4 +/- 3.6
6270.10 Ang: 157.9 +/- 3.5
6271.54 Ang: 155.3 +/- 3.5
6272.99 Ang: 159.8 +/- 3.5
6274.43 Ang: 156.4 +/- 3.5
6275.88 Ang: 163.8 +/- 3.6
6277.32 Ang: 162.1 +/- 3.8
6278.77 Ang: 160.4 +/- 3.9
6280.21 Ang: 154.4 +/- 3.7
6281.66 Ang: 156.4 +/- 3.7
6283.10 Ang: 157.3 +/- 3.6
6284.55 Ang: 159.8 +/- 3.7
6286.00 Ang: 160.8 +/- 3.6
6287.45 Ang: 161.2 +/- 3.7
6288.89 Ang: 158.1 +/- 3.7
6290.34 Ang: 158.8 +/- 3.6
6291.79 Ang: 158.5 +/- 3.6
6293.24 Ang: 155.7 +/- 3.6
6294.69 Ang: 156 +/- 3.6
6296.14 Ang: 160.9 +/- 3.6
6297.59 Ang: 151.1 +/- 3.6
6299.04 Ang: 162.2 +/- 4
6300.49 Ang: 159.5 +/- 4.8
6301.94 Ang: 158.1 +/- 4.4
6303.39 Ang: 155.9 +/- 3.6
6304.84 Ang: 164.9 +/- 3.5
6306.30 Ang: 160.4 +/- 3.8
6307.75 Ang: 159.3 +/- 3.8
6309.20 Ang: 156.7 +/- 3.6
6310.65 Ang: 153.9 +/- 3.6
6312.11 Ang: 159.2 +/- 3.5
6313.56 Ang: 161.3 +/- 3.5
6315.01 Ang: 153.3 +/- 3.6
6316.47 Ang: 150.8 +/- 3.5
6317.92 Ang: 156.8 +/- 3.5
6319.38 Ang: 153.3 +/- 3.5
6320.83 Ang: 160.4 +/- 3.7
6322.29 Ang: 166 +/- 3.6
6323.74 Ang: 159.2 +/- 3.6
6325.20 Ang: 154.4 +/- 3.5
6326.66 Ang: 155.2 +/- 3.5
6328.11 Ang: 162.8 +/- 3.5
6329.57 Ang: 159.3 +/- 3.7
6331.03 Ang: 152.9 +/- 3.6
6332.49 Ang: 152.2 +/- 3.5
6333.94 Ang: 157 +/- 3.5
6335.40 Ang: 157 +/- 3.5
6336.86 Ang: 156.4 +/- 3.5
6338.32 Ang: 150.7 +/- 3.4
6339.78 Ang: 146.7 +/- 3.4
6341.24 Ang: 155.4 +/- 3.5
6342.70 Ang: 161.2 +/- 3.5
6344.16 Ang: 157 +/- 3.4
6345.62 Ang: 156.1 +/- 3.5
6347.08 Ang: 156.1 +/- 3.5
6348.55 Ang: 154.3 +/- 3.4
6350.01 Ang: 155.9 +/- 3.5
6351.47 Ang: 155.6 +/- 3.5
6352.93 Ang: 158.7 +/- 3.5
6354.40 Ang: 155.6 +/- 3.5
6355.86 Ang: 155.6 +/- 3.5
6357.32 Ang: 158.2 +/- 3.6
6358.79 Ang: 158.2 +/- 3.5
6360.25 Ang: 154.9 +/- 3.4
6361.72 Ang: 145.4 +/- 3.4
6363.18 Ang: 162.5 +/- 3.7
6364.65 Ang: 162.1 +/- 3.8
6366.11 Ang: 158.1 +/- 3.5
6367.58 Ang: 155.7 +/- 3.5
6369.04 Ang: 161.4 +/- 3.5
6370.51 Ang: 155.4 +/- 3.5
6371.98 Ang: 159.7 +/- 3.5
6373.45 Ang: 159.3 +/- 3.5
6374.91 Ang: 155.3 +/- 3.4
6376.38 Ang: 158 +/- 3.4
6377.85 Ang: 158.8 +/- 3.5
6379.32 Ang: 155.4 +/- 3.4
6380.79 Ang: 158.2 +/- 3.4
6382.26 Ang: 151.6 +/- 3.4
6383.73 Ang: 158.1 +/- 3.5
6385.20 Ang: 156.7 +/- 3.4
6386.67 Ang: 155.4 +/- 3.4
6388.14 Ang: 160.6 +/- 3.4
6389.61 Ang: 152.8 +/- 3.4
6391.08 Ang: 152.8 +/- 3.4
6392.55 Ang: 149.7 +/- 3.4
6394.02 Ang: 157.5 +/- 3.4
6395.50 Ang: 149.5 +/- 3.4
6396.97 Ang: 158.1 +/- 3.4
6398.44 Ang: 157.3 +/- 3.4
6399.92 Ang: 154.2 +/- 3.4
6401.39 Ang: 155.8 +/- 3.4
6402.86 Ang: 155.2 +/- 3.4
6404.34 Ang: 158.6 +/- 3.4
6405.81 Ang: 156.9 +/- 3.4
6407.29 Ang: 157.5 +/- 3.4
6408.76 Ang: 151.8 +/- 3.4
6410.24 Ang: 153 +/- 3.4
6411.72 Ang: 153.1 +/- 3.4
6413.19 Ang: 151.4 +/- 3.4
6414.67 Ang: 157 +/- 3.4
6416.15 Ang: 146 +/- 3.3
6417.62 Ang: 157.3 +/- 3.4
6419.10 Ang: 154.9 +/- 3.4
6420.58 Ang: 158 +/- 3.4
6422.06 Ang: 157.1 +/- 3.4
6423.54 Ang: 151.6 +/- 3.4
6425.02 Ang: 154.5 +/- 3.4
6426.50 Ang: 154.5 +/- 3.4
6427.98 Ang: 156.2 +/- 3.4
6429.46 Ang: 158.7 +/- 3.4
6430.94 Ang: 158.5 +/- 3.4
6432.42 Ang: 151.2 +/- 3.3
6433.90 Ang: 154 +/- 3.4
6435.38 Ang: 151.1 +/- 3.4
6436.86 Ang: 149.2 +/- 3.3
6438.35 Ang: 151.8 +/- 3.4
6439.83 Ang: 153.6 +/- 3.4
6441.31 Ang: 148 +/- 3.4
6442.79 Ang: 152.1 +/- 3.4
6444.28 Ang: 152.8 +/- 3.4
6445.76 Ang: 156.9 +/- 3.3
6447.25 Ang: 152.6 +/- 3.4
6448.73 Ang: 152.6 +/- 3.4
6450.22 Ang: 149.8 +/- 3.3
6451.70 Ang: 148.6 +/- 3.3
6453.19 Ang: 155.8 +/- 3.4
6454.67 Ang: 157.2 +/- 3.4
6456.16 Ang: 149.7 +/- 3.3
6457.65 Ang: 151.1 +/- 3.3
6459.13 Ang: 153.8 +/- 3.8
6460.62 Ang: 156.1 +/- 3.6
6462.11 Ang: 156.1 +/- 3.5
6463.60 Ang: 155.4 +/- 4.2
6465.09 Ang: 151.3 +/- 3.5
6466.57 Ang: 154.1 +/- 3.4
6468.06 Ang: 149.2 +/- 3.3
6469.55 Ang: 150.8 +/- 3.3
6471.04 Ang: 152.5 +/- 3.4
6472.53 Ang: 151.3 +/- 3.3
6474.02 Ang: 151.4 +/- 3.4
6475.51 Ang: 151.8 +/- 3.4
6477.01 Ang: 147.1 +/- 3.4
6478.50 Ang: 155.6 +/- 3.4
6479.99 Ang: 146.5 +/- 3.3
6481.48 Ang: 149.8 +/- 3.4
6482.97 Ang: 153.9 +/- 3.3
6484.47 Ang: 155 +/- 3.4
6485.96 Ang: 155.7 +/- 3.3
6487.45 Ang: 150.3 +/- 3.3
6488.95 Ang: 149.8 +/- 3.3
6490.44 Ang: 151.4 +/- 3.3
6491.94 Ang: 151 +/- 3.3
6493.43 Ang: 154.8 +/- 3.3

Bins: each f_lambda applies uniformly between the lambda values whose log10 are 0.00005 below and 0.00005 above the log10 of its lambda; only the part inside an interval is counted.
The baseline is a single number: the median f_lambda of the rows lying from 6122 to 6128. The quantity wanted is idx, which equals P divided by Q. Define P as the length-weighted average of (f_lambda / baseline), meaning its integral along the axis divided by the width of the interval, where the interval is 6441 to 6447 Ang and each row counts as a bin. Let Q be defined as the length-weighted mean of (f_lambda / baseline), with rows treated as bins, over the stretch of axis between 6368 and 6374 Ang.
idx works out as 0.96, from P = 0.922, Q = 0.958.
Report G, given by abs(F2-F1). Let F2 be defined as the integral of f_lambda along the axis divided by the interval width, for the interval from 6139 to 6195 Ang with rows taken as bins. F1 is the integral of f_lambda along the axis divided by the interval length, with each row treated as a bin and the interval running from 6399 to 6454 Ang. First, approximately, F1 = 154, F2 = 161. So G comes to 7.2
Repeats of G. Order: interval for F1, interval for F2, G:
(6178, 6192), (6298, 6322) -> 3.8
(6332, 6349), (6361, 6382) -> 2.3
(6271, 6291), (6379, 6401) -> 3.7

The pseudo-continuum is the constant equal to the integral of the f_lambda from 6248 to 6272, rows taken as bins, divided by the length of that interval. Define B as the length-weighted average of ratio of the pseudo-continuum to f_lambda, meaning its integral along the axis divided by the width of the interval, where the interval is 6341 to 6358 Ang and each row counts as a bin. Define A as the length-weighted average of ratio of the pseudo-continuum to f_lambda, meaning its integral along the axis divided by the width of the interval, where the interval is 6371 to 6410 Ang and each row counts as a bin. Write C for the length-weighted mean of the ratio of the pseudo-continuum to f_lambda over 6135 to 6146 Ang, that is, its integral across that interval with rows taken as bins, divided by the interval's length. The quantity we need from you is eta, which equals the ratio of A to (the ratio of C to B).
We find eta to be 1.06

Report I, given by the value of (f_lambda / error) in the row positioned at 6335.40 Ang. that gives 44.9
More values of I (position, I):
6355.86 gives 44.5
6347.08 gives 44.6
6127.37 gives 43.6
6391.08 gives 44.9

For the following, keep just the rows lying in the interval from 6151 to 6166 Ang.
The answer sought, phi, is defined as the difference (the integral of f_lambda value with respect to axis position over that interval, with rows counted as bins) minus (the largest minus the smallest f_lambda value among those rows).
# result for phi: 2417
